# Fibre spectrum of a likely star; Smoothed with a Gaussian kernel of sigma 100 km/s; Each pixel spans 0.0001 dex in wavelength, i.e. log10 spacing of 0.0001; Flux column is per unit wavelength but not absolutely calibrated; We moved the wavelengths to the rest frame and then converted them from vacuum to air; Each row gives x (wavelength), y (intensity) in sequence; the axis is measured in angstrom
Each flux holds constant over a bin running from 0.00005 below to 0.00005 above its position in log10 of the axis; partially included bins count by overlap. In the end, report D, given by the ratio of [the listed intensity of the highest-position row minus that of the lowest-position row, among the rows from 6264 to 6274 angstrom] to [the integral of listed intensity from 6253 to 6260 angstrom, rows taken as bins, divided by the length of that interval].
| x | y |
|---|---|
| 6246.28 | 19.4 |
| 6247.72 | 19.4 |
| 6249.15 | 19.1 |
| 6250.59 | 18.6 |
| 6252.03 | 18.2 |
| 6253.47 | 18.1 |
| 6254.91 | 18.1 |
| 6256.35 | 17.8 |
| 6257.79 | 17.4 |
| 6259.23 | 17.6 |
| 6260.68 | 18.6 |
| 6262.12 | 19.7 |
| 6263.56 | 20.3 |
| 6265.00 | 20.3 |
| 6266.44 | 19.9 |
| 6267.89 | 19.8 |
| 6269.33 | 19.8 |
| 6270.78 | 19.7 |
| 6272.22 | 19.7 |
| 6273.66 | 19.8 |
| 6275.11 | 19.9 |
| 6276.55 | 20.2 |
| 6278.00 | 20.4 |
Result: -0.028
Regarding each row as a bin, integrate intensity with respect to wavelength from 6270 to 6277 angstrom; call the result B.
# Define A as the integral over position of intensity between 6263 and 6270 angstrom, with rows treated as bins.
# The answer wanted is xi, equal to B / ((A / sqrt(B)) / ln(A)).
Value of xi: 58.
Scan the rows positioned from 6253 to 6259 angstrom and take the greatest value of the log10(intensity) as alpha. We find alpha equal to 1.26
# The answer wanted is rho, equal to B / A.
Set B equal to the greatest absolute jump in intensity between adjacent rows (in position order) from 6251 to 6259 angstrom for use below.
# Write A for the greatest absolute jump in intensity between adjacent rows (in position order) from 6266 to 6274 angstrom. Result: 4.0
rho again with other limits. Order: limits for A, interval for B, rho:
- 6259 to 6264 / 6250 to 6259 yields 0.4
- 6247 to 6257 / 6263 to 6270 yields 0.8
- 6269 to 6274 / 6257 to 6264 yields 11.0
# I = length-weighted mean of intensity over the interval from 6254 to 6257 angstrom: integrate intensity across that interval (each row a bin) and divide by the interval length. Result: 18.0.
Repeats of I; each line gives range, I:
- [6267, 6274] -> 19.8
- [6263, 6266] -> 20.3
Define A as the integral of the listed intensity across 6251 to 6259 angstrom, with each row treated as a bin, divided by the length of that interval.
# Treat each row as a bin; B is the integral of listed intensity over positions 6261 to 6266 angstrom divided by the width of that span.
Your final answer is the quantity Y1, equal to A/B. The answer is 0.90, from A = 17.9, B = 20.0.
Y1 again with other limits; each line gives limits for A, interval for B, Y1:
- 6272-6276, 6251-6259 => 1.11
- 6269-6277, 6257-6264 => 1.06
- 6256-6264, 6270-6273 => 0.94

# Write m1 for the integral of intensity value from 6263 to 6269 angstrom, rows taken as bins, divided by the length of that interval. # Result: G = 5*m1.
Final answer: 100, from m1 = 20.1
